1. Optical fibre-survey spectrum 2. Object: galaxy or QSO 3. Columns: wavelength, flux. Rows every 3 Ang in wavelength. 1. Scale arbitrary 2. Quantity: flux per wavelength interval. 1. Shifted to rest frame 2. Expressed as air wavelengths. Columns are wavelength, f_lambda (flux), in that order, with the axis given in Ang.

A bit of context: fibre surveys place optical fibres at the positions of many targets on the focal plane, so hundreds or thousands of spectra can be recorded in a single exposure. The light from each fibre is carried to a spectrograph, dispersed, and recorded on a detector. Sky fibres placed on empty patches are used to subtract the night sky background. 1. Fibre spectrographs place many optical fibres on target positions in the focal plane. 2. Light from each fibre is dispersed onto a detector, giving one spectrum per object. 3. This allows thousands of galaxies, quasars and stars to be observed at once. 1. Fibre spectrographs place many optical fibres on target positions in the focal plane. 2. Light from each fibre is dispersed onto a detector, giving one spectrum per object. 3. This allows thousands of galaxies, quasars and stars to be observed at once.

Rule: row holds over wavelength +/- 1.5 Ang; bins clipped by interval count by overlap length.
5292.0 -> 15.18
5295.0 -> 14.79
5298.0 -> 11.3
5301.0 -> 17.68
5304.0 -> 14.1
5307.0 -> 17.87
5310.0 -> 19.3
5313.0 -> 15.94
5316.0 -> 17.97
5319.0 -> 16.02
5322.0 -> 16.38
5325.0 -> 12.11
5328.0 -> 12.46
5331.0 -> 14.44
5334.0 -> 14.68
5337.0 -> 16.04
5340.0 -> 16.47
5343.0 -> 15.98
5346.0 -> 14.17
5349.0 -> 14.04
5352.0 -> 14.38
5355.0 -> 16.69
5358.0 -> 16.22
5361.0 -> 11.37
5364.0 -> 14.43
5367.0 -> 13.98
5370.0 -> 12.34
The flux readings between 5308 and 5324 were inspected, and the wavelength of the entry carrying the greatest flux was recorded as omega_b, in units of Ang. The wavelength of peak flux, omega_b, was 5310.0 Ang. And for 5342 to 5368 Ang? 5355.0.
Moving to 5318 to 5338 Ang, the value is 5322.0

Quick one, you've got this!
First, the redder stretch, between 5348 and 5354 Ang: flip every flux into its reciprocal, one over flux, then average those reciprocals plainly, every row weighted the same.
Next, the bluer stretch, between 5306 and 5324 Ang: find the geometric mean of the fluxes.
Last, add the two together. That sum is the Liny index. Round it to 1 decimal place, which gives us 17.3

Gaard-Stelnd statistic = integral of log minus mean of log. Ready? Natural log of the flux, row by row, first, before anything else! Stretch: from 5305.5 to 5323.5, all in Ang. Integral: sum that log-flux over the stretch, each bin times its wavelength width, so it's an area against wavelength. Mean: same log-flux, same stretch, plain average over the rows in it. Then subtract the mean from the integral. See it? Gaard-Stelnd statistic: 48.4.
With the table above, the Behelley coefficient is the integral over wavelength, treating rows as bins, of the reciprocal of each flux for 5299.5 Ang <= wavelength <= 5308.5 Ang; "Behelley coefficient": 0.55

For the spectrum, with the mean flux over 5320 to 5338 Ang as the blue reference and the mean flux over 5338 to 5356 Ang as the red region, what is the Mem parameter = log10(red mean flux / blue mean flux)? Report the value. 0.03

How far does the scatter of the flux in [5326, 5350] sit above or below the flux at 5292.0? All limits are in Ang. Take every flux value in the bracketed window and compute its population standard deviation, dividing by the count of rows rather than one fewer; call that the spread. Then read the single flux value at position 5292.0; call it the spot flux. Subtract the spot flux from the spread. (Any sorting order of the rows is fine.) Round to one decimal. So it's -13.9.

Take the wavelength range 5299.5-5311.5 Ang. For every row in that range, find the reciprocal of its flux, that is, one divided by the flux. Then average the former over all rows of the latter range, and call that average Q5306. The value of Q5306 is 0.059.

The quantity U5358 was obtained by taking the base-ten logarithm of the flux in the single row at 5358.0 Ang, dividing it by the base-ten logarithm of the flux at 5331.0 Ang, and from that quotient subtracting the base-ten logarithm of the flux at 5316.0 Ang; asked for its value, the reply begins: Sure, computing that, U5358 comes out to -0.211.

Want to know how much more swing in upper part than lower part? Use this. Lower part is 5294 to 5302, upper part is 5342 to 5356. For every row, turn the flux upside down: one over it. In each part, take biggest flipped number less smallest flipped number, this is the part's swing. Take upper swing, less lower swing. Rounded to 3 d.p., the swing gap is -0.021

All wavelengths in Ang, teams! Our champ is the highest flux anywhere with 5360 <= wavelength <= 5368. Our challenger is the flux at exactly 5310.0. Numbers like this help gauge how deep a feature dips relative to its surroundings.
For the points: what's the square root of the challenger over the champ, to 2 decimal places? 1.16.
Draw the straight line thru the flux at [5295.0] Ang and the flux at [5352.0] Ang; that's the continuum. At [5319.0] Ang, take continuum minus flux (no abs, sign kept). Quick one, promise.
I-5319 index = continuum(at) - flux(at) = -1.4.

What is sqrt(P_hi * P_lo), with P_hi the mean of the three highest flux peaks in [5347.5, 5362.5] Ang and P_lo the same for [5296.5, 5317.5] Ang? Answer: 17.0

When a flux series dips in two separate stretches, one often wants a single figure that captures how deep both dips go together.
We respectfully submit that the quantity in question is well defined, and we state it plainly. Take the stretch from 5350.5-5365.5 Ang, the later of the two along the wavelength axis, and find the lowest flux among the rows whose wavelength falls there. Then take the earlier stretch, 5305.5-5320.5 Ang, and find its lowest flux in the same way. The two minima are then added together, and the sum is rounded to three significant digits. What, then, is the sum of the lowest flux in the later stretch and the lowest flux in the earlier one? 27.3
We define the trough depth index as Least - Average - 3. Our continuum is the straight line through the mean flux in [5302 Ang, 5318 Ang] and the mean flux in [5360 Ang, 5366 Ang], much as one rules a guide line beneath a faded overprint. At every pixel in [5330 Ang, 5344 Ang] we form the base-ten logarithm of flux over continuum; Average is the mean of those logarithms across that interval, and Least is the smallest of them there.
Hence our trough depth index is -3.04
